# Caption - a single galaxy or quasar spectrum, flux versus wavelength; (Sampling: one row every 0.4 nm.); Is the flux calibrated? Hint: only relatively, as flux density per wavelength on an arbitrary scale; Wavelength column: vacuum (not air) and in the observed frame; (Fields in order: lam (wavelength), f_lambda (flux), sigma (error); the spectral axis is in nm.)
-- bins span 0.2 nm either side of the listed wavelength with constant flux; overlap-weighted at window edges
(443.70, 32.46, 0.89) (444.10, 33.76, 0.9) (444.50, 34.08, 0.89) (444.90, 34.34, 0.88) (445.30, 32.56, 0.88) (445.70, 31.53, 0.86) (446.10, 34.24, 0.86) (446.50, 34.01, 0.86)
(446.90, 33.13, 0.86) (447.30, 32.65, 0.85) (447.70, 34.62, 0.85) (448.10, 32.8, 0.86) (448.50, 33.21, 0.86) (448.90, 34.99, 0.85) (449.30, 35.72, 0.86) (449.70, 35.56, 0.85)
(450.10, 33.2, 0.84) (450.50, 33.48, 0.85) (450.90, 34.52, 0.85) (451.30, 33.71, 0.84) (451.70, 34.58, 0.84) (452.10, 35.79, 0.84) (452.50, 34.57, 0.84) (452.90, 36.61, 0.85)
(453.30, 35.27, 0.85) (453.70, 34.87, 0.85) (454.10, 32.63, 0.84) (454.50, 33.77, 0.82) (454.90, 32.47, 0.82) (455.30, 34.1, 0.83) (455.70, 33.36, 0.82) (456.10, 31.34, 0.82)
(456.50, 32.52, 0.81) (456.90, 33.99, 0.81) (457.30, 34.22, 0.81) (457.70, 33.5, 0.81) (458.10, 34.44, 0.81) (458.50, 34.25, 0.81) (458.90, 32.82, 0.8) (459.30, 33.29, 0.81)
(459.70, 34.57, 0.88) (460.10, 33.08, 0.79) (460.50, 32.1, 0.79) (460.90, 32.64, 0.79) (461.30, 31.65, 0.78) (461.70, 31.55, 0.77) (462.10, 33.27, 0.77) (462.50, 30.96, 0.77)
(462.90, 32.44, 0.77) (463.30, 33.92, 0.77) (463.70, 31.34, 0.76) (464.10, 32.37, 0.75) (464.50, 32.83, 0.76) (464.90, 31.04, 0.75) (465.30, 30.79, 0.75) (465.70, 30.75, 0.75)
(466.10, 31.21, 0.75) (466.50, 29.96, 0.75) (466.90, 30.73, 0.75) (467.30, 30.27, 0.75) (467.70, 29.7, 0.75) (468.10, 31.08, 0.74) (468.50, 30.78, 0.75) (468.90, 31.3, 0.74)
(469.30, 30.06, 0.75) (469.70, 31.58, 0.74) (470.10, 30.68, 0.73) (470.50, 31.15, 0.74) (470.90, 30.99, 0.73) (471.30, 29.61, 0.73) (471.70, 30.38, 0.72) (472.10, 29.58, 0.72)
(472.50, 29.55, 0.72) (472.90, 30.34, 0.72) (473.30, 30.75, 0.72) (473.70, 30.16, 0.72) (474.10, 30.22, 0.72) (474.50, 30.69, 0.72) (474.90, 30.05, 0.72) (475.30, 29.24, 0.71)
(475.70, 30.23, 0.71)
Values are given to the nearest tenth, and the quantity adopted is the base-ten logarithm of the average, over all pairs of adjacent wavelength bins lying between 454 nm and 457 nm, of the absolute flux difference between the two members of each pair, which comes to 0.1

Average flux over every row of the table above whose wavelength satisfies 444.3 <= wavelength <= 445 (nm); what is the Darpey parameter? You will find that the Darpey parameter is 34.2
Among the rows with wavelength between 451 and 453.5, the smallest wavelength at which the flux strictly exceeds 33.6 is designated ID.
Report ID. 451.30 nm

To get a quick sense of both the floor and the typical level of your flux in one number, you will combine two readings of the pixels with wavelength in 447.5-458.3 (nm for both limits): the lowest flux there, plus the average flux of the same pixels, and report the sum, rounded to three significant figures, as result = 65.4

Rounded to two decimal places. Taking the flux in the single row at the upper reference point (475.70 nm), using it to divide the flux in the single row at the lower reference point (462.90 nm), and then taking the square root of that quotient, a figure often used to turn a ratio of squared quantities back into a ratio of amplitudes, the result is 1.04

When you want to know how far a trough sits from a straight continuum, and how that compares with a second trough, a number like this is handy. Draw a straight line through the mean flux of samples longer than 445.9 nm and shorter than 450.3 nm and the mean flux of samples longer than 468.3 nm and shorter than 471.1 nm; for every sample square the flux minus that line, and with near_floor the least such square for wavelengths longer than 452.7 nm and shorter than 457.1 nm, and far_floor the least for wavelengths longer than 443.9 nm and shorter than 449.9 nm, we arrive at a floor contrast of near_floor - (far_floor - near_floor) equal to 0.17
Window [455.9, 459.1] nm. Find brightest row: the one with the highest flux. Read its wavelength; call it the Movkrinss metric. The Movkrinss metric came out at 458.10 nm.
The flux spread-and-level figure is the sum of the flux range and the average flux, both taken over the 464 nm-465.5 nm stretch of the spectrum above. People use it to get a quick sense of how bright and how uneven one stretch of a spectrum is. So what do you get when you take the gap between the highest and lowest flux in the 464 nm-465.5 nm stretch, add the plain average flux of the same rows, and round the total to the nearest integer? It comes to 34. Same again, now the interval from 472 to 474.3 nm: 31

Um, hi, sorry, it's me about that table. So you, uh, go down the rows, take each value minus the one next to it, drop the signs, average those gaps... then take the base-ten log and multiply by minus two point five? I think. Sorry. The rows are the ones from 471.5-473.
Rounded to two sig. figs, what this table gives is 0.67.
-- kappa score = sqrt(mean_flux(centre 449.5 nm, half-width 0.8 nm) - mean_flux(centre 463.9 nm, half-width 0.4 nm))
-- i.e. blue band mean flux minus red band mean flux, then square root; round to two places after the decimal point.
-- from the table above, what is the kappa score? 1.74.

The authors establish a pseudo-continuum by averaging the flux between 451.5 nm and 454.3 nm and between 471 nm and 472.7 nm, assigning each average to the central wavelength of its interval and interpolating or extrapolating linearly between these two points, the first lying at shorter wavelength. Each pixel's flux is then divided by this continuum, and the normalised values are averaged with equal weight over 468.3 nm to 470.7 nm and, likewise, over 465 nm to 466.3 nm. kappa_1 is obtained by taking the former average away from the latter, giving -0.033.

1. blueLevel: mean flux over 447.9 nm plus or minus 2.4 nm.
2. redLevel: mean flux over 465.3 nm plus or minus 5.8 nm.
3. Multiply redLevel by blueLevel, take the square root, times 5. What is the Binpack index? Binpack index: 163.3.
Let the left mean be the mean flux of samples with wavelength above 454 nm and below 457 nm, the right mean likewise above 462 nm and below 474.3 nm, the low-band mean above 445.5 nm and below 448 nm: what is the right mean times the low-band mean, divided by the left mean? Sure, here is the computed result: 31.3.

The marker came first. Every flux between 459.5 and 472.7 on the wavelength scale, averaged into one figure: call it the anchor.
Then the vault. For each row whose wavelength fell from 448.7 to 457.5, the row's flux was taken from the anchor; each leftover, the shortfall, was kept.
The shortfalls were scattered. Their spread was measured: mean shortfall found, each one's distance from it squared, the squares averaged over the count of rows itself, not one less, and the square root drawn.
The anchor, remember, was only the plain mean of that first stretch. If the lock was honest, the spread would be 1.25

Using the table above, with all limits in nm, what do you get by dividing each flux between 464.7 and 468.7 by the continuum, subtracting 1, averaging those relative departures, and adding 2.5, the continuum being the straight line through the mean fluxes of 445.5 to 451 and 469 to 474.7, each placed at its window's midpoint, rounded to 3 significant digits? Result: 2.48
